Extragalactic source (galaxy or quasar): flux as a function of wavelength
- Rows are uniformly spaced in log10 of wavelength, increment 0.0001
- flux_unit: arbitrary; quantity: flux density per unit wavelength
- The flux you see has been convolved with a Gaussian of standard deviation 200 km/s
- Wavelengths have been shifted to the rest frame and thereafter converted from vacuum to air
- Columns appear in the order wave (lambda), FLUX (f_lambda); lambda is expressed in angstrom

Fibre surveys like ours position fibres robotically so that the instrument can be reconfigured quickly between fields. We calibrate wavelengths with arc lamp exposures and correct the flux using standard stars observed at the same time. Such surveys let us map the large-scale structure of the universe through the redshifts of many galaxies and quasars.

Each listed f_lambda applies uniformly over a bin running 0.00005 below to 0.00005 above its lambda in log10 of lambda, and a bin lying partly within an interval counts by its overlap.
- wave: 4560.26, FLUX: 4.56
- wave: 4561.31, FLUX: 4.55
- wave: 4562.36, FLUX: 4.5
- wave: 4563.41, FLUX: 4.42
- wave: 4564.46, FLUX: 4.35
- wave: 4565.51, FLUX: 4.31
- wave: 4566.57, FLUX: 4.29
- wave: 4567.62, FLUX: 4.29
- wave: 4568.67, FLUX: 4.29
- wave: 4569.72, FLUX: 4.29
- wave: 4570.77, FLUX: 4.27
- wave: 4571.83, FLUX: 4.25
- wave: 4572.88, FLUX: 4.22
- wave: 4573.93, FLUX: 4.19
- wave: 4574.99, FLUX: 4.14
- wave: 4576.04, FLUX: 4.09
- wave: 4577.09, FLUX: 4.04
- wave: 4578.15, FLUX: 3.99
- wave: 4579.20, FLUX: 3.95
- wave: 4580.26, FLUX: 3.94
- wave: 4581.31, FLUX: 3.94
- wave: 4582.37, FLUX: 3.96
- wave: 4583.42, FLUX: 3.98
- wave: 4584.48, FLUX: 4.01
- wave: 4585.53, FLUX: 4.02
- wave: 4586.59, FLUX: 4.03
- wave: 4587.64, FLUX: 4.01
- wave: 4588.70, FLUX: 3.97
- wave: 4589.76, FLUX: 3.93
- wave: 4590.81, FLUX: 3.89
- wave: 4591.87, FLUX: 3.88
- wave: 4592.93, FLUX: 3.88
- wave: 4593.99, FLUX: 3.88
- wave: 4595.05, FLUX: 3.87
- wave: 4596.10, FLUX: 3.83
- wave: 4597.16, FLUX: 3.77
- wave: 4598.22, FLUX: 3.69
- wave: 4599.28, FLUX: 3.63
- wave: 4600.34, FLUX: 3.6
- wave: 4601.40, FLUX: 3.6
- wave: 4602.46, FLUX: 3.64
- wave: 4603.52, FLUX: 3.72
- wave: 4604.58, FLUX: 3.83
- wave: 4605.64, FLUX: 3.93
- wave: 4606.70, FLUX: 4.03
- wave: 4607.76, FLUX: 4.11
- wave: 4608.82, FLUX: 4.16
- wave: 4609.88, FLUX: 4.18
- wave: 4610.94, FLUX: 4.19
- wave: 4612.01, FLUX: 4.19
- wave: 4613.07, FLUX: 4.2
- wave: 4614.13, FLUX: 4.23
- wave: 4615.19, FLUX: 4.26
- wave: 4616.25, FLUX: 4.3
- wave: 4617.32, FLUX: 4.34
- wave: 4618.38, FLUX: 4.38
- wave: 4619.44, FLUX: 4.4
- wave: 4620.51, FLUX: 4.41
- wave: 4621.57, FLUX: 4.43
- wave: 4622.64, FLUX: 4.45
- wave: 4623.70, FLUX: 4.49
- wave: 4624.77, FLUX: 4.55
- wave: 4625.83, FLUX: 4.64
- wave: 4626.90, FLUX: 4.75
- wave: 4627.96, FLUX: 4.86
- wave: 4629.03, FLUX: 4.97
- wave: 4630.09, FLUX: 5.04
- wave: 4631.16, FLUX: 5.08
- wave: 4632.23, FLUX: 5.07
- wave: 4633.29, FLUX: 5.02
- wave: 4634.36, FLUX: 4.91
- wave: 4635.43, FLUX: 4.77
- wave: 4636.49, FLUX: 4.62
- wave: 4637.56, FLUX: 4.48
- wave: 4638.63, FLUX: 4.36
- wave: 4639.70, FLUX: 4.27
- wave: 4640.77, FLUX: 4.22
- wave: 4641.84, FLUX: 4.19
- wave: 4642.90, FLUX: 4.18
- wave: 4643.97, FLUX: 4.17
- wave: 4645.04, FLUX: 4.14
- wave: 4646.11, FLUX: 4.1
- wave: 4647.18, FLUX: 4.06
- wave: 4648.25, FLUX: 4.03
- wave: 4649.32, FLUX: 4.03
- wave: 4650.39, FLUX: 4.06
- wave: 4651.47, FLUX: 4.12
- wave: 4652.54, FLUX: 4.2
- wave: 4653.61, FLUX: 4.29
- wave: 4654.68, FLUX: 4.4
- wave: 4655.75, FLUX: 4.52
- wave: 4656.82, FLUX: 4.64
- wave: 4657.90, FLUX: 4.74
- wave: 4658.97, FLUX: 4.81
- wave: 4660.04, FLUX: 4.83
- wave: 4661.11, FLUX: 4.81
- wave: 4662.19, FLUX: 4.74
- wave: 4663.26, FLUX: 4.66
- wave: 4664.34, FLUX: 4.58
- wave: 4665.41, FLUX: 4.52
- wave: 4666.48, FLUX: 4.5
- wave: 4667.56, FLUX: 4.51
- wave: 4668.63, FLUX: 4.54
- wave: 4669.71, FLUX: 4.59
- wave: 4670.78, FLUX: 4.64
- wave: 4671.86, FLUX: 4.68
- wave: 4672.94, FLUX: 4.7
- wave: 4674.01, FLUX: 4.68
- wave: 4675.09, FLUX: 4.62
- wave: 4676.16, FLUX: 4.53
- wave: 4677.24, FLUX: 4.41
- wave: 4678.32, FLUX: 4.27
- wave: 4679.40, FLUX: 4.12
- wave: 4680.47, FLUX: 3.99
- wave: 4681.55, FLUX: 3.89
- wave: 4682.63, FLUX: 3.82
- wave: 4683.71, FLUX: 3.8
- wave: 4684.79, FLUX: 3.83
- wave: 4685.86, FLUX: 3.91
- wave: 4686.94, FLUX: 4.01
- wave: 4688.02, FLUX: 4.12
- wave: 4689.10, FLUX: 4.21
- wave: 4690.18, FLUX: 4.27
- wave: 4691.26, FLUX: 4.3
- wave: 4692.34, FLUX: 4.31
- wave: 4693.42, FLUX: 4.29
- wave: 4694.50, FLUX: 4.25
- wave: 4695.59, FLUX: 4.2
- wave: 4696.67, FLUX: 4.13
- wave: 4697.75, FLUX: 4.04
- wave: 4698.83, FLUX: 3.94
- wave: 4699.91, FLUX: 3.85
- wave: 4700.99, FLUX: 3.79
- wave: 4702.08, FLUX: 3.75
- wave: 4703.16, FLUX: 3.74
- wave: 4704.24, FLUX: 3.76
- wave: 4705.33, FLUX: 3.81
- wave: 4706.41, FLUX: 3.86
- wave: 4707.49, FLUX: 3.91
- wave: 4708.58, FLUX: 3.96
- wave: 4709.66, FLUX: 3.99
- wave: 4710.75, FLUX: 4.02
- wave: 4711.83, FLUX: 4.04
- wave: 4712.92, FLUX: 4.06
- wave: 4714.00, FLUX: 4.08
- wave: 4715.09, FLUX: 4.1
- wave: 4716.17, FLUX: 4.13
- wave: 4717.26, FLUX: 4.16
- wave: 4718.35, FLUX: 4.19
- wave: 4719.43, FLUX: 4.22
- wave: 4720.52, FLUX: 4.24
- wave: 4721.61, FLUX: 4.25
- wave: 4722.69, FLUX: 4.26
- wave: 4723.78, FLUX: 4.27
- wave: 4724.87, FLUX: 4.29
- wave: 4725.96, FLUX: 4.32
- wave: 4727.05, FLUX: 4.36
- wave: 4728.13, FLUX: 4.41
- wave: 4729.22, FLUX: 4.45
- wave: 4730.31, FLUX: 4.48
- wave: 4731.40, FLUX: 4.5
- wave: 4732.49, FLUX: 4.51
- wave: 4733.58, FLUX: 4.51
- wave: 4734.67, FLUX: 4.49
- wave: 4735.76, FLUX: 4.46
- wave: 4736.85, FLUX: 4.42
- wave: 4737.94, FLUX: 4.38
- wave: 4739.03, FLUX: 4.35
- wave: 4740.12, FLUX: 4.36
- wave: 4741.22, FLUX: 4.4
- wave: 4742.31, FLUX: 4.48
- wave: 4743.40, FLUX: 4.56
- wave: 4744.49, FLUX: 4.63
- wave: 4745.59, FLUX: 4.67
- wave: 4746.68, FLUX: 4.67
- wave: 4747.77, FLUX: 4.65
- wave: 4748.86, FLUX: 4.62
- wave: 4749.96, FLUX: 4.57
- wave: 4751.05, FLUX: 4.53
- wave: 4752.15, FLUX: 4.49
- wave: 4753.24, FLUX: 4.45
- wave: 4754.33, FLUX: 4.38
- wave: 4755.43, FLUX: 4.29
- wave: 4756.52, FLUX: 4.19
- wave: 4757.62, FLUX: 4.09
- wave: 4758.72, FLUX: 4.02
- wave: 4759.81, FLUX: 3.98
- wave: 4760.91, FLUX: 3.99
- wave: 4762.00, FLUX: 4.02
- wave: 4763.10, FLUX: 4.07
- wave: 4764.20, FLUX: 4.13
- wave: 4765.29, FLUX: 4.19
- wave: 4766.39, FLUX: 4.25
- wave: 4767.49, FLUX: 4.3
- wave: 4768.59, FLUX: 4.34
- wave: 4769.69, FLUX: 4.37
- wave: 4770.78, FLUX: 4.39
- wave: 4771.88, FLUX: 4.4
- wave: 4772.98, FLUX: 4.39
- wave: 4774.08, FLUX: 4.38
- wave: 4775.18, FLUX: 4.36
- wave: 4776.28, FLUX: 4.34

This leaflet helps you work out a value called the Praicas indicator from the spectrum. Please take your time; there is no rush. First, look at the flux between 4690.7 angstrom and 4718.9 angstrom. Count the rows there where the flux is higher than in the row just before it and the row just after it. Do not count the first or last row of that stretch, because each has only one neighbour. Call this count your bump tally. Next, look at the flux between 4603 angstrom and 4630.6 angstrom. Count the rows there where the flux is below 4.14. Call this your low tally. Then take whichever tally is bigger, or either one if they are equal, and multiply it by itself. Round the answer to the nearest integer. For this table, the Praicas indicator 25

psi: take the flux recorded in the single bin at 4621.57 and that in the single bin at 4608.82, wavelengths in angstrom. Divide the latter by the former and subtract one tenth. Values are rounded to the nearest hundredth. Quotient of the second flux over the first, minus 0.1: 0.84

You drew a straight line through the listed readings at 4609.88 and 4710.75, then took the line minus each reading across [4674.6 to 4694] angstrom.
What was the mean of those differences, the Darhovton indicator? -0.1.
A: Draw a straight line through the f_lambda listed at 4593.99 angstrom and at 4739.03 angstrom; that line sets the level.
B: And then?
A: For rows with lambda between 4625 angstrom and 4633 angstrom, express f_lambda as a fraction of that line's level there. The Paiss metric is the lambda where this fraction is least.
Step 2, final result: 4625.83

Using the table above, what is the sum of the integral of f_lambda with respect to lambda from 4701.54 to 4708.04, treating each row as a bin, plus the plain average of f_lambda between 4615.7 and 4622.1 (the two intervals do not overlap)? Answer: 29.1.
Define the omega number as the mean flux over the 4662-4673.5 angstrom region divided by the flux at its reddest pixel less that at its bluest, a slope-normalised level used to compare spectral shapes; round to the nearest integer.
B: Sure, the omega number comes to -115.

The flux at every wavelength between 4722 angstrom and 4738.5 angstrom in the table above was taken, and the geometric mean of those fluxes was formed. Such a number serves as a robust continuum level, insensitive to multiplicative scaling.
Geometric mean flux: 4.41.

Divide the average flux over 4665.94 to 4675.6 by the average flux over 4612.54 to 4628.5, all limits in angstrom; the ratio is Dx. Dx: 1.04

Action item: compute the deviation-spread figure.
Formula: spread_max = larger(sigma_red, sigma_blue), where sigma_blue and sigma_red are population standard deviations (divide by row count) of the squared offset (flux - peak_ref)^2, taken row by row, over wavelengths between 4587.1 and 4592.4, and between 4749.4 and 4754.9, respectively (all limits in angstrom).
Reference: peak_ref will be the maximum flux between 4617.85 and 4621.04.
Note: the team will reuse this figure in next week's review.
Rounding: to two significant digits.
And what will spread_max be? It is 0.046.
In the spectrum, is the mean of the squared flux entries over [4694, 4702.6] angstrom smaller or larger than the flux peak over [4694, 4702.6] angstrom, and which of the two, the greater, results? 16.0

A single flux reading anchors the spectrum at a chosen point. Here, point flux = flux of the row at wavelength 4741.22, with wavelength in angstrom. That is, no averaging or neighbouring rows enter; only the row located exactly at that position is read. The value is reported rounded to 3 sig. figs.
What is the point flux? 4.40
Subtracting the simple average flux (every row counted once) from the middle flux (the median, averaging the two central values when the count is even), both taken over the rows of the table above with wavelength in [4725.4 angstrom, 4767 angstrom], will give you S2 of 0.038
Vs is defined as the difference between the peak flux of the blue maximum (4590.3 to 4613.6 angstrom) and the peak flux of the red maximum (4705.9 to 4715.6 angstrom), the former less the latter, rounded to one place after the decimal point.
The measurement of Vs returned 0.1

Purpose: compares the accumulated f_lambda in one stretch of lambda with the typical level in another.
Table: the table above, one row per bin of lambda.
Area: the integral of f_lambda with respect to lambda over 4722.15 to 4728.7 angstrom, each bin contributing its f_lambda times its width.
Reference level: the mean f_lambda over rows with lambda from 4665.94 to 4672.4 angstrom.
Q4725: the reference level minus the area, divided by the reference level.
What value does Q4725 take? -5.2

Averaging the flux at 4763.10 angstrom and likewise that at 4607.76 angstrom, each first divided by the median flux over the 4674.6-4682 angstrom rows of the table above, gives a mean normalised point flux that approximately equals 0.96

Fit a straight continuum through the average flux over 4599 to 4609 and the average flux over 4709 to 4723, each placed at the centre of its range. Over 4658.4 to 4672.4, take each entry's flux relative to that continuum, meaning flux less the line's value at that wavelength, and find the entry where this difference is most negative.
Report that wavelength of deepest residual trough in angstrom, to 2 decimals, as 4666.48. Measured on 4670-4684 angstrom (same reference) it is 4683.71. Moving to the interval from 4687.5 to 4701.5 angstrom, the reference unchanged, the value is 4700.99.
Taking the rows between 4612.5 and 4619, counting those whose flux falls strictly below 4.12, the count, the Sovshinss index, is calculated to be 0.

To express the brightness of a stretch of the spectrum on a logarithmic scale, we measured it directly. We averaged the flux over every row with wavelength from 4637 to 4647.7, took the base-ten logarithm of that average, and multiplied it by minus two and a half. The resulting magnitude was -1.56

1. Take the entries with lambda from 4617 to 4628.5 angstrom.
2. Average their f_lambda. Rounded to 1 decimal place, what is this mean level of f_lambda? 4.5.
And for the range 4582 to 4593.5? 4.0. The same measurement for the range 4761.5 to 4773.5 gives 4.3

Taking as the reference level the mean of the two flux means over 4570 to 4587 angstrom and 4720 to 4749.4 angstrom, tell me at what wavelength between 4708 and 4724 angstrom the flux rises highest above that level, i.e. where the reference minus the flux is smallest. 4723.78 angstrom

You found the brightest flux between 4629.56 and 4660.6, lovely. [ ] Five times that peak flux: 25.4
